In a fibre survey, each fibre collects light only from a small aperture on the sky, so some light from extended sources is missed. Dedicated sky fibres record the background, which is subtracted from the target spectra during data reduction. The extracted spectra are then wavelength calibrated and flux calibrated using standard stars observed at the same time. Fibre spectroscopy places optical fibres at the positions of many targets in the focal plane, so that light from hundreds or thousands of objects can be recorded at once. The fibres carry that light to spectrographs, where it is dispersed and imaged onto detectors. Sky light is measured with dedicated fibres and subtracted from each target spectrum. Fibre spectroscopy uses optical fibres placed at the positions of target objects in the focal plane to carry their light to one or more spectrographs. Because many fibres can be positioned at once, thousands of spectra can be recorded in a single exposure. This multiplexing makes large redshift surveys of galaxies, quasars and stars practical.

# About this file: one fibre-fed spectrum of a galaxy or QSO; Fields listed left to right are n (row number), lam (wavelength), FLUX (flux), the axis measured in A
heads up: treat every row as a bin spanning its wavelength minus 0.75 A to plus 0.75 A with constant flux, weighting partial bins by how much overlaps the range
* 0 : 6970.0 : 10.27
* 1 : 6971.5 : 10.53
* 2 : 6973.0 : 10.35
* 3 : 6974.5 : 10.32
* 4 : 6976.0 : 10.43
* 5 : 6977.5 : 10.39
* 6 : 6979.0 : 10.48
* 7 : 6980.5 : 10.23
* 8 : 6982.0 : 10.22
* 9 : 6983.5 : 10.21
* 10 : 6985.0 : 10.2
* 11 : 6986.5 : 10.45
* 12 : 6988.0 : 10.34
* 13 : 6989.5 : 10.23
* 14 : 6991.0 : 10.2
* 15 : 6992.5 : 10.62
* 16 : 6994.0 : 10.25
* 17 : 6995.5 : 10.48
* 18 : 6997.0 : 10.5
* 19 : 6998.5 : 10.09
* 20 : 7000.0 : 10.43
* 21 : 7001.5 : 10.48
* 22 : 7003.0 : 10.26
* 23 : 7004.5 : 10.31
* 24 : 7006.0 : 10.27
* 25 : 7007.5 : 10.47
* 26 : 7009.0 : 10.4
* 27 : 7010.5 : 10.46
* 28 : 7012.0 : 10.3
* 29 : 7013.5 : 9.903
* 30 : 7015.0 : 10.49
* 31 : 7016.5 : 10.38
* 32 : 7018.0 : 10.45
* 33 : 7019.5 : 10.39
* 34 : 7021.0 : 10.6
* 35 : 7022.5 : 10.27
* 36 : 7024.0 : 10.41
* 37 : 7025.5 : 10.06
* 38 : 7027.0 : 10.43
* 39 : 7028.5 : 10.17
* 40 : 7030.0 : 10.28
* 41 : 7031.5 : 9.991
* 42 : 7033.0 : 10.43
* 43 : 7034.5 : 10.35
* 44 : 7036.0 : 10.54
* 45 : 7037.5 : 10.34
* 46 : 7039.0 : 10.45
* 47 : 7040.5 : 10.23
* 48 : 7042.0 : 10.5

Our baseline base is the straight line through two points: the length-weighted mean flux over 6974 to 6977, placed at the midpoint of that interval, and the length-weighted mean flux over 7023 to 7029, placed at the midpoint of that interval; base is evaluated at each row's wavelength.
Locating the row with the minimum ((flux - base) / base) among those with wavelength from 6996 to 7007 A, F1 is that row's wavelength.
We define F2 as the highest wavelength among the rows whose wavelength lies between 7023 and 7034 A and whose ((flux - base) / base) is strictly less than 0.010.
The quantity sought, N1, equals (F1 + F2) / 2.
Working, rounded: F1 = 6998.5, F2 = 7031.5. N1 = 7015.0 A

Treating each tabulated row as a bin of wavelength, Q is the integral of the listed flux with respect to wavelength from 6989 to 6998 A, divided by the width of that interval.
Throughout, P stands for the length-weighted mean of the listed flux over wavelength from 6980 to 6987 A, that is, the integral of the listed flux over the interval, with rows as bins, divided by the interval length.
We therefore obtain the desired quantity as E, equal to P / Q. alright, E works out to 0.99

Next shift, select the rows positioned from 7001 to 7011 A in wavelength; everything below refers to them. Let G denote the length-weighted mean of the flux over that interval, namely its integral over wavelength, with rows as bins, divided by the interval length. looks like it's 10.4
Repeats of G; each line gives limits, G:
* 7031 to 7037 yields 10.3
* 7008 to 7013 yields 10.4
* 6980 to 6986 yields 10.2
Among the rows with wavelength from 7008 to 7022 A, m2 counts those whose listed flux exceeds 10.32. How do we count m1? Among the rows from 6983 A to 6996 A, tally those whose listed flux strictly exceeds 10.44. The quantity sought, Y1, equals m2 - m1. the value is 4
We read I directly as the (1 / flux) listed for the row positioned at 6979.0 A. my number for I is 0.0954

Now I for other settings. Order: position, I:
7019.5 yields 0.0962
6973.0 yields 0.0966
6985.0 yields 0.0980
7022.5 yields 0.0974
